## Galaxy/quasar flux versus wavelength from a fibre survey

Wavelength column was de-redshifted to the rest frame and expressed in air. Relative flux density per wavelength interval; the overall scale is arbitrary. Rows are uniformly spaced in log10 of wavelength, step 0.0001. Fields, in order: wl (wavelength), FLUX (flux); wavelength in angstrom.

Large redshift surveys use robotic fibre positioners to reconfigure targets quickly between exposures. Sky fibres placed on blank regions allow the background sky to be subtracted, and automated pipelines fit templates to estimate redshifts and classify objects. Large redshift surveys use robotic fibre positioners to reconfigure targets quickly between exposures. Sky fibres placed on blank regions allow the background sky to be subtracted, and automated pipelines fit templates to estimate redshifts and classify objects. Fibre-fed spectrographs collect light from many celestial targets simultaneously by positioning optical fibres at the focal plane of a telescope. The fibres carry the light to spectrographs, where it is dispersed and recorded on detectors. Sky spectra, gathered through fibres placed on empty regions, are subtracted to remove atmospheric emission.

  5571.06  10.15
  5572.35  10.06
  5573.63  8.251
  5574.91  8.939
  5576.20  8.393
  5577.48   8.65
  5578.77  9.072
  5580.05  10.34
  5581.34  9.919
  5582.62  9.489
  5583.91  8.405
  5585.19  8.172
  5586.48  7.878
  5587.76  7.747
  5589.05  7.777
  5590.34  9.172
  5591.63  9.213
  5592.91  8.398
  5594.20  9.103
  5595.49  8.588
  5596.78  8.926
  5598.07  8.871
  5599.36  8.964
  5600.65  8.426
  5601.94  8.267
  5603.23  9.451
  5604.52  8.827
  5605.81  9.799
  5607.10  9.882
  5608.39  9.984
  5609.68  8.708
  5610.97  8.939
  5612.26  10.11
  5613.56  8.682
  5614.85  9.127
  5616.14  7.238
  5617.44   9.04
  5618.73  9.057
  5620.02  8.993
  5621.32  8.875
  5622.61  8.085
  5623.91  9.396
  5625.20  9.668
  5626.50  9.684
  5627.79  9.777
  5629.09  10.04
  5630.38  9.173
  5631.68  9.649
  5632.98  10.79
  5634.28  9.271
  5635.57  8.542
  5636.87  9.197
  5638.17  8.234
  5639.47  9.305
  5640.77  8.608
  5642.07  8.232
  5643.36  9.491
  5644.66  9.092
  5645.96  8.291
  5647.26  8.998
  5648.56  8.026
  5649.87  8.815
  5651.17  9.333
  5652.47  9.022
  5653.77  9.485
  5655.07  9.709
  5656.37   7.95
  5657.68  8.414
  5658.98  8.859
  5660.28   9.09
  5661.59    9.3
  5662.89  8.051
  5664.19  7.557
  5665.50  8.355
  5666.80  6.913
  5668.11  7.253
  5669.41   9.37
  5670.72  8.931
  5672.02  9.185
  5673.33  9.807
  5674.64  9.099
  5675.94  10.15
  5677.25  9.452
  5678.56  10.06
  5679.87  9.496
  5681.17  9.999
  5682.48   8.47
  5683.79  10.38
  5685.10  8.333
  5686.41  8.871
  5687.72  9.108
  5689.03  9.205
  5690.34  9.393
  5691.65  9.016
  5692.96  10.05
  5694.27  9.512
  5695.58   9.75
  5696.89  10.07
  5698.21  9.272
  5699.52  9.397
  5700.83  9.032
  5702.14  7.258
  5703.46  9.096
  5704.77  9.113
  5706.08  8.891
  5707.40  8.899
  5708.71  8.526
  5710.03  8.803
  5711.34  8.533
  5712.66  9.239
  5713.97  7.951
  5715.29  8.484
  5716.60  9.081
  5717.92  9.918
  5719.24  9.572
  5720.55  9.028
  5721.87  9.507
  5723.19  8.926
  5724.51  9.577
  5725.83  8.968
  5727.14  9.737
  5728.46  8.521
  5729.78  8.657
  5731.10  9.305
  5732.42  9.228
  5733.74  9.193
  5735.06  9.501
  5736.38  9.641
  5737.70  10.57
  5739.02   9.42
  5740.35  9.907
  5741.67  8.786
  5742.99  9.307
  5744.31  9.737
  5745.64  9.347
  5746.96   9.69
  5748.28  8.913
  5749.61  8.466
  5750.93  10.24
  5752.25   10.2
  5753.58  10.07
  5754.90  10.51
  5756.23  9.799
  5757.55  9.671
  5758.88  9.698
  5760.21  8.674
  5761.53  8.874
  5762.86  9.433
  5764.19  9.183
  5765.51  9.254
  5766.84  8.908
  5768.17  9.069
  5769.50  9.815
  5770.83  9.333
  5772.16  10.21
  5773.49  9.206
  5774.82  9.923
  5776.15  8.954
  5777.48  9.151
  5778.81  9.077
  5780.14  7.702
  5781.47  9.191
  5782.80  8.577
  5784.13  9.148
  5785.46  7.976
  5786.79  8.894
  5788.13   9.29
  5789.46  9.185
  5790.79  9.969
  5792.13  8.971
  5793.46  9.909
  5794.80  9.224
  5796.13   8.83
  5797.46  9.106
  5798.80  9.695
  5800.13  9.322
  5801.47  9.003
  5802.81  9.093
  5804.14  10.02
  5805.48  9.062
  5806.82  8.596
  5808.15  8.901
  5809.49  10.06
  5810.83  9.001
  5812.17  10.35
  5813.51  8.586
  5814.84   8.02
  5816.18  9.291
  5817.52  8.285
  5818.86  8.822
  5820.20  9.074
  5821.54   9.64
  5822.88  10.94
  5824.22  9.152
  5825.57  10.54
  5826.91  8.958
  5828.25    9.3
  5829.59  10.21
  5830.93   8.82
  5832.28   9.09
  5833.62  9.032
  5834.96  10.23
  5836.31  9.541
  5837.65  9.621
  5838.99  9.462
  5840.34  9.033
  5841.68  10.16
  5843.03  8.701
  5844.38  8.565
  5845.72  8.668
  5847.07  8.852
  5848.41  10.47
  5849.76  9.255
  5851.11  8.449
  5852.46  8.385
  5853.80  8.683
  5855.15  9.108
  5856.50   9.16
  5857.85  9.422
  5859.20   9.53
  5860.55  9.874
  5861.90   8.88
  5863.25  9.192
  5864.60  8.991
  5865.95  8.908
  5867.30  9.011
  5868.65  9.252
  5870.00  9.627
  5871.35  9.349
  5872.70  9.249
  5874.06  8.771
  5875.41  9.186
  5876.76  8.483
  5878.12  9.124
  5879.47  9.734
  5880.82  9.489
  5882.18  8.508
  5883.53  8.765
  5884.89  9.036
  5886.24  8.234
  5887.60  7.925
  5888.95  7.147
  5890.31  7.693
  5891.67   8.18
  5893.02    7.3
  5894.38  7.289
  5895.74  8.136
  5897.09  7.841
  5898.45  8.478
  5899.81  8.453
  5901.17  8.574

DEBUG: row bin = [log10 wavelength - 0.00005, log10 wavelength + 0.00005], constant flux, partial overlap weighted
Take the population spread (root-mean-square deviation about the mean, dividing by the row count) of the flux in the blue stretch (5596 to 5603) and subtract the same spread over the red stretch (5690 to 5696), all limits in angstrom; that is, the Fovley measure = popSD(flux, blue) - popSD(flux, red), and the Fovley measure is -0.1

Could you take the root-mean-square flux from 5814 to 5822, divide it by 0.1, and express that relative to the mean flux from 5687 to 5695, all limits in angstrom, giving 9.5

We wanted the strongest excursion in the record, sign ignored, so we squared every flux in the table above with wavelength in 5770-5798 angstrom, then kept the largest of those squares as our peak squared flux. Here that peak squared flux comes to 104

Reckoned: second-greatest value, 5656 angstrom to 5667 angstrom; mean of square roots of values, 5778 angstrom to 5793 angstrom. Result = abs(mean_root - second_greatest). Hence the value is 6.1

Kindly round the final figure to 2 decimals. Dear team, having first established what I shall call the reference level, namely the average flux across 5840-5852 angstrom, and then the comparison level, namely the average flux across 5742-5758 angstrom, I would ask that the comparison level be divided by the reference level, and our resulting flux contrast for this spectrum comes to 1.06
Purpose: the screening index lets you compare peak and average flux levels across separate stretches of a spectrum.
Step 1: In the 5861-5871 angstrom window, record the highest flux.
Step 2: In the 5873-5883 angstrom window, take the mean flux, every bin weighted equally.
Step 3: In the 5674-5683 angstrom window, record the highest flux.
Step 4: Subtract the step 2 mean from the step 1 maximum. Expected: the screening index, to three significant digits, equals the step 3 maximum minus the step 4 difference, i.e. 9.57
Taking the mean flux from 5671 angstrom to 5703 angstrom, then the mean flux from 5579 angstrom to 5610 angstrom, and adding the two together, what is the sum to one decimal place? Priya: 18.3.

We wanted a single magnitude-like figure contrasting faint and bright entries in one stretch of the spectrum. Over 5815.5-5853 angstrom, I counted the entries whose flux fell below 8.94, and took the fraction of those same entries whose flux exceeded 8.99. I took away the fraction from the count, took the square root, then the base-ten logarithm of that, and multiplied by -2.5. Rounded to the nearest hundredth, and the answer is -1.15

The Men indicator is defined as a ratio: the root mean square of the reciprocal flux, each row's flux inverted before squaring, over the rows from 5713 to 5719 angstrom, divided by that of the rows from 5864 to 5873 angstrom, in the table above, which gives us 1.048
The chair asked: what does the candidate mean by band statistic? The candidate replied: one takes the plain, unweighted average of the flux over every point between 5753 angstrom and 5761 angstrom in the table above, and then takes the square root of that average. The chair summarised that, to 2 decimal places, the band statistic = 3.12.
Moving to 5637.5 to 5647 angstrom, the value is 2.96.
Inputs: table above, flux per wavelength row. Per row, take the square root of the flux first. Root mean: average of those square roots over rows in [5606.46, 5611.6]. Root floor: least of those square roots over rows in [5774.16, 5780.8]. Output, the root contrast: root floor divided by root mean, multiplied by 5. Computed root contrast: 4.53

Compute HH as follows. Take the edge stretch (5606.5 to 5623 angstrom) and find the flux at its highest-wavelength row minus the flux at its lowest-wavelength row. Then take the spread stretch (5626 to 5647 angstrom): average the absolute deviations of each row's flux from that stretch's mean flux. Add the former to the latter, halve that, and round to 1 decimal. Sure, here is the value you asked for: -0.6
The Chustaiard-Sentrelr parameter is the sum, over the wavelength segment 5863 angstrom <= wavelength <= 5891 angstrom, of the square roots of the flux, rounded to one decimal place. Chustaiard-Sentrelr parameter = 62.4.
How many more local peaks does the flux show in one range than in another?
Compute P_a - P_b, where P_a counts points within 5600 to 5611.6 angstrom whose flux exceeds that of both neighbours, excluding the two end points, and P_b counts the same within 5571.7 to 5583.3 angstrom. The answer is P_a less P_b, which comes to 0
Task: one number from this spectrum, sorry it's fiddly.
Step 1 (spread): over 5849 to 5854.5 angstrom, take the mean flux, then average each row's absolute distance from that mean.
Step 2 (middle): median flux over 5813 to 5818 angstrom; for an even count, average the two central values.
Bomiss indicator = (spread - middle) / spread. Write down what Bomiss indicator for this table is -29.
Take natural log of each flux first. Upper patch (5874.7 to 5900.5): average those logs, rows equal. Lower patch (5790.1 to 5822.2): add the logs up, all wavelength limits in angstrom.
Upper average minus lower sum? -51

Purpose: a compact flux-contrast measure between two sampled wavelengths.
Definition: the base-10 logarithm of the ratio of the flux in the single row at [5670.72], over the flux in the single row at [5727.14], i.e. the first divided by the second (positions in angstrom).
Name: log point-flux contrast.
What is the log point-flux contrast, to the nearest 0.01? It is -0.04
